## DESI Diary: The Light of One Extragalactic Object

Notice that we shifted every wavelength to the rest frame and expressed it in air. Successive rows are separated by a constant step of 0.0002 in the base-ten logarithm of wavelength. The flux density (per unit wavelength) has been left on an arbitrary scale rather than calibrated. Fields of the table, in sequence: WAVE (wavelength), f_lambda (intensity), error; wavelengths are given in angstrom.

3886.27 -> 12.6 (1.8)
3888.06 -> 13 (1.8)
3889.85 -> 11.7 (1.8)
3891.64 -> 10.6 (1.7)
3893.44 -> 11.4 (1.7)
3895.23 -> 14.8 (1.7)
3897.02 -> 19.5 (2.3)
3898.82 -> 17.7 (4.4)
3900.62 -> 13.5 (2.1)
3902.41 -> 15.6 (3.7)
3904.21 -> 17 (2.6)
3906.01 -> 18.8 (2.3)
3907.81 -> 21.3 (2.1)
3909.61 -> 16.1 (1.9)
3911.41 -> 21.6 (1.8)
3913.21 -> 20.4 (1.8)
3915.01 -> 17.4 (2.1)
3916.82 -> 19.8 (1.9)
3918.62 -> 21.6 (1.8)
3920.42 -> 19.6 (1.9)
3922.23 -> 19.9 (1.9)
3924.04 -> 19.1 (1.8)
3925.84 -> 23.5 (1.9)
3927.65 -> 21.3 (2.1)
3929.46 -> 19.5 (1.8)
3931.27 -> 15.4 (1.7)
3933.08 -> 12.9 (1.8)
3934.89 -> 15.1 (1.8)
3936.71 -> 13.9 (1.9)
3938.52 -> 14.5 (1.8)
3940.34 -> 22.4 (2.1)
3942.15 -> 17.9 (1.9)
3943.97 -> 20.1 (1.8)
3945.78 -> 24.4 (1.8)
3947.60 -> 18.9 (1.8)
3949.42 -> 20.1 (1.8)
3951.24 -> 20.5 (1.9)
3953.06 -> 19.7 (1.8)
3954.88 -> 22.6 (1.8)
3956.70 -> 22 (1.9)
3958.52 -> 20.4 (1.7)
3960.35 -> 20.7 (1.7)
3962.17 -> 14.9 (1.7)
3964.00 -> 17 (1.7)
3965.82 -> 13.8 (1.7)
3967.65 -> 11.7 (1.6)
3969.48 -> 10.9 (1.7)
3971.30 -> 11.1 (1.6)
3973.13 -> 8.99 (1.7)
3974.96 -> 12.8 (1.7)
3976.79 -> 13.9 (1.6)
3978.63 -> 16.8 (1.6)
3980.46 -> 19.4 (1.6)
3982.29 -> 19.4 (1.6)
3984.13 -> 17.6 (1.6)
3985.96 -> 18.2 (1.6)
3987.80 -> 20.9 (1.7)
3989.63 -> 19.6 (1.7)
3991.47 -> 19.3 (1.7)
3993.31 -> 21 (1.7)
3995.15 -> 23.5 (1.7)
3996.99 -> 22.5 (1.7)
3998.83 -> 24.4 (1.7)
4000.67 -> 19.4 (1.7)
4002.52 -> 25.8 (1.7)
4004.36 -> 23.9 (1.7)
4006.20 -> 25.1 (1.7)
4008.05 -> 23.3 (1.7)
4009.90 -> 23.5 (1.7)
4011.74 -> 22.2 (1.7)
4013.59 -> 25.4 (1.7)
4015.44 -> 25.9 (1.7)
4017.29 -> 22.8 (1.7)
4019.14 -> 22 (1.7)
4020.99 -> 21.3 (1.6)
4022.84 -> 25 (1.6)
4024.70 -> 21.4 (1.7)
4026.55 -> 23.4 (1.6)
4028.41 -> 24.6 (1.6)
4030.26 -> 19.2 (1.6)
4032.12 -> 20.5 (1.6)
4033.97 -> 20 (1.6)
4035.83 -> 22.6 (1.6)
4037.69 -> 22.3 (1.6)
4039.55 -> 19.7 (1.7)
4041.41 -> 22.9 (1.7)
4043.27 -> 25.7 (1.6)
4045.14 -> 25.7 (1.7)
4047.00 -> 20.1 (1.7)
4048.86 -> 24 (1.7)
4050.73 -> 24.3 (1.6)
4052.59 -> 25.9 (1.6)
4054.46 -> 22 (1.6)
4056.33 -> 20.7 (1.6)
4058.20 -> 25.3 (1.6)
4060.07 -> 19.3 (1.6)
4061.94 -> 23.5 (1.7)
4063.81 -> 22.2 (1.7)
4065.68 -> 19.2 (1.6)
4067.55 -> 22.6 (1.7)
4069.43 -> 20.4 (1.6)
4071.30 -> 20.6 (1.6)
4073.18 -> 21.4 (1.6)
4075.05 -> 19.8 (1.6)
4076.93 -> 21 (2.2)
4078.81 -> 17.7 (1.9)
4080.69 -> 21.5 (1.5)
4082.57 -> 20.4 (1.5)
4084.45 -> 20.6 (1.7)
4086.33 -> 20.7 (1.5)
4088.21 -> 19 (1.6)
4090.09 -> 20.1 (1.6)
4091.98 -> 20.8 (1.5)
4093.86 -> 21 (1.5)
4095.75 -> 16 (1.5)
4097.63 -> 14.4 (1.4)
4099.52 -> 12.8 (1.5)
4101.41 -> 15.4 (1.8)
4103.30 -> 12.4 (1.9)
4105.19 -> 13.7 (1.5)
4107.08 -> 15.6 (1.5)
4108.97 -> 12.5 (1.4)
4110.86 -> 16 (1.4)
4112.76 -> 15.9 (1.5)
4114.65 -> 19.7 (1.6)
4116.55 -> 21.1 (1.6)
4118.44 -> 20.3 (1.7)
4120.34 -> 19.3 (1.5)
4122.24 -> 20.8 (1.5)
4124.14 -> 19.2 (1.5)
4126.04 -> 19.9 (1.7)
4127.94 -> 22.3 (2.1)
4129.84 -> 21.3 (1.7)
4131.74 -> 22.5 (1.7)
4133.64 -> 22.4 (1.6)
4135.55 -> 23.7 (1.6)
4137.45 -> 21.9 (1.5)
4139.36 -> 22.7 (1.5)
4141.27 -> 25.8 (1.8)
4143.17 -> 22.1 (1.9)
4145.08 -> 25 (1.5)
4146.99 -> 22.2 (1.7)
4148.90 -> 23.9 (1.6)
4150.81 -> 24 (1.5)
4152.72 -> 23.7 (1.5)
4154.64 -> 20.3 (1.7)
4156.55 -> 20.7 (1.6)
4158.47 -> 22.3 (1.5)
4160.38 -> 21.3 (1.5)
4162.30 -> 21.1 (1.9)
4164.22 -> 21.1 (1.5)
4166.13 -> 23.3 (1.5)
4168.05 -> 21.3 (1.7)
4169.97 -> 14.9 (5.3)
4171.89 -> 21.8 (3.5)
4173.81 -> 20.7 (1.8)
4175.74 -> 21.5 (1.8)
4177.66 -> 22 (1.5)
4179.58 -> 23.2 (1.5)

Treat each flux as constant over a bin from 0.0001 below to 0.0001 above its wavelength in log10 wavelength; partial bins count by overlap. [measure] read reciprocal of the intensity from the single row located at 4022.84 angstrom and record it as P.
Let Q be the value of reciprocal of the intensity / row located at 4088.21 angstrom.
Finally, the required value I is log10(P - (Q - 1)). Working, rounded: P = 0.040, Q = 0.053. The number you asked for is -0.006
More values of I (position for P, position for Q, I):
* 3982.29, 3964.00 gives -0.003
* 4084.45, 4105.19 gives -0.011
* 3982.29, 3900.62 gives -0.010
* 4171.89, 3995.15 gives 0.001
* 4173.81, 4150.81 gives 0.003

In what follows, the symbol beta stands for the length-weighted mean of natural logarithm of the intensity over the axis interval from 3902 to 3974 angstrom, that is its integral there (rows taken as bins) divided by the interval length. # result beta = 2.87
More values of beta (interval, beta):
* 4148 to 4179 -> 3.06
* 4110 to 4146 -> 3.05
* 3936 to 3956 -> 2.96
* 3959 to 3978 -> 2.59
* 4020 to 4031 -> 3.11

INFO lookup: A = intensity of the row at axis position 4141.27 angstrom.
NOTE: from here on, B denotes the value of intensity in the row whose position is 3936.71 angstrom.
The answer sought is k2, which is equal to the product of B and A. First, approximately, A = 25.8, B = 13.9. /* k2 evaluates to 359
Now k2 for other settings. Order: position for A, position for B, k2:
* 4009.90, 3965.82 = 324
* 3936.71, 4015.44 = 360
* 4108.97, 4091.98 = 260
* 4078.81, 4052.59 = 458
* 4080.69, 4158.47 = 479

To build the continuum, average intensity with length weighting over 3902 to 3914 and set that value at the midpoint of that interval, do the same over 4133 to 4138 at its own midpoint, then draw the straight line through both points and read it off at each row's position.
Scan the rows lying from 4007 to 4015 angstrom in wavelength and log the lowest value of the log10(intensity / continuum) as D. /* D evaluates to 0.033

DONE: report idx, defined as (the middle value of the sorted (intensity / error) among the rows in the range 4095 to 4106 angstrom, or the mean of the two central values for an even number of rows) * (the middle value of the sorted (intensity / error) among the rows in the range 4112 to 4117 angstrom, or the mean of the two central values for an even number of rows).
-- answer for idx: 109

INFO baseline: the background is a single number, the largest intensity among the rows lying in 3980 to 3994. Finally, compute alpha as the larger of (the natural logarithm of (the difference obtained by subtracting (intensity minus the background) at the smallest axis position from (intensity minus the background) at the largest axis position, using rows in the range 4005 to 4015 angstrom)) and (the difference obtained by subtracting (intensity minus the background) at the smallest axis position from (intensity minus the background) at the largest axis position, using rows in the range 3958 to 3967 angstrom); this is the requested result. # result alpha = -1.20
